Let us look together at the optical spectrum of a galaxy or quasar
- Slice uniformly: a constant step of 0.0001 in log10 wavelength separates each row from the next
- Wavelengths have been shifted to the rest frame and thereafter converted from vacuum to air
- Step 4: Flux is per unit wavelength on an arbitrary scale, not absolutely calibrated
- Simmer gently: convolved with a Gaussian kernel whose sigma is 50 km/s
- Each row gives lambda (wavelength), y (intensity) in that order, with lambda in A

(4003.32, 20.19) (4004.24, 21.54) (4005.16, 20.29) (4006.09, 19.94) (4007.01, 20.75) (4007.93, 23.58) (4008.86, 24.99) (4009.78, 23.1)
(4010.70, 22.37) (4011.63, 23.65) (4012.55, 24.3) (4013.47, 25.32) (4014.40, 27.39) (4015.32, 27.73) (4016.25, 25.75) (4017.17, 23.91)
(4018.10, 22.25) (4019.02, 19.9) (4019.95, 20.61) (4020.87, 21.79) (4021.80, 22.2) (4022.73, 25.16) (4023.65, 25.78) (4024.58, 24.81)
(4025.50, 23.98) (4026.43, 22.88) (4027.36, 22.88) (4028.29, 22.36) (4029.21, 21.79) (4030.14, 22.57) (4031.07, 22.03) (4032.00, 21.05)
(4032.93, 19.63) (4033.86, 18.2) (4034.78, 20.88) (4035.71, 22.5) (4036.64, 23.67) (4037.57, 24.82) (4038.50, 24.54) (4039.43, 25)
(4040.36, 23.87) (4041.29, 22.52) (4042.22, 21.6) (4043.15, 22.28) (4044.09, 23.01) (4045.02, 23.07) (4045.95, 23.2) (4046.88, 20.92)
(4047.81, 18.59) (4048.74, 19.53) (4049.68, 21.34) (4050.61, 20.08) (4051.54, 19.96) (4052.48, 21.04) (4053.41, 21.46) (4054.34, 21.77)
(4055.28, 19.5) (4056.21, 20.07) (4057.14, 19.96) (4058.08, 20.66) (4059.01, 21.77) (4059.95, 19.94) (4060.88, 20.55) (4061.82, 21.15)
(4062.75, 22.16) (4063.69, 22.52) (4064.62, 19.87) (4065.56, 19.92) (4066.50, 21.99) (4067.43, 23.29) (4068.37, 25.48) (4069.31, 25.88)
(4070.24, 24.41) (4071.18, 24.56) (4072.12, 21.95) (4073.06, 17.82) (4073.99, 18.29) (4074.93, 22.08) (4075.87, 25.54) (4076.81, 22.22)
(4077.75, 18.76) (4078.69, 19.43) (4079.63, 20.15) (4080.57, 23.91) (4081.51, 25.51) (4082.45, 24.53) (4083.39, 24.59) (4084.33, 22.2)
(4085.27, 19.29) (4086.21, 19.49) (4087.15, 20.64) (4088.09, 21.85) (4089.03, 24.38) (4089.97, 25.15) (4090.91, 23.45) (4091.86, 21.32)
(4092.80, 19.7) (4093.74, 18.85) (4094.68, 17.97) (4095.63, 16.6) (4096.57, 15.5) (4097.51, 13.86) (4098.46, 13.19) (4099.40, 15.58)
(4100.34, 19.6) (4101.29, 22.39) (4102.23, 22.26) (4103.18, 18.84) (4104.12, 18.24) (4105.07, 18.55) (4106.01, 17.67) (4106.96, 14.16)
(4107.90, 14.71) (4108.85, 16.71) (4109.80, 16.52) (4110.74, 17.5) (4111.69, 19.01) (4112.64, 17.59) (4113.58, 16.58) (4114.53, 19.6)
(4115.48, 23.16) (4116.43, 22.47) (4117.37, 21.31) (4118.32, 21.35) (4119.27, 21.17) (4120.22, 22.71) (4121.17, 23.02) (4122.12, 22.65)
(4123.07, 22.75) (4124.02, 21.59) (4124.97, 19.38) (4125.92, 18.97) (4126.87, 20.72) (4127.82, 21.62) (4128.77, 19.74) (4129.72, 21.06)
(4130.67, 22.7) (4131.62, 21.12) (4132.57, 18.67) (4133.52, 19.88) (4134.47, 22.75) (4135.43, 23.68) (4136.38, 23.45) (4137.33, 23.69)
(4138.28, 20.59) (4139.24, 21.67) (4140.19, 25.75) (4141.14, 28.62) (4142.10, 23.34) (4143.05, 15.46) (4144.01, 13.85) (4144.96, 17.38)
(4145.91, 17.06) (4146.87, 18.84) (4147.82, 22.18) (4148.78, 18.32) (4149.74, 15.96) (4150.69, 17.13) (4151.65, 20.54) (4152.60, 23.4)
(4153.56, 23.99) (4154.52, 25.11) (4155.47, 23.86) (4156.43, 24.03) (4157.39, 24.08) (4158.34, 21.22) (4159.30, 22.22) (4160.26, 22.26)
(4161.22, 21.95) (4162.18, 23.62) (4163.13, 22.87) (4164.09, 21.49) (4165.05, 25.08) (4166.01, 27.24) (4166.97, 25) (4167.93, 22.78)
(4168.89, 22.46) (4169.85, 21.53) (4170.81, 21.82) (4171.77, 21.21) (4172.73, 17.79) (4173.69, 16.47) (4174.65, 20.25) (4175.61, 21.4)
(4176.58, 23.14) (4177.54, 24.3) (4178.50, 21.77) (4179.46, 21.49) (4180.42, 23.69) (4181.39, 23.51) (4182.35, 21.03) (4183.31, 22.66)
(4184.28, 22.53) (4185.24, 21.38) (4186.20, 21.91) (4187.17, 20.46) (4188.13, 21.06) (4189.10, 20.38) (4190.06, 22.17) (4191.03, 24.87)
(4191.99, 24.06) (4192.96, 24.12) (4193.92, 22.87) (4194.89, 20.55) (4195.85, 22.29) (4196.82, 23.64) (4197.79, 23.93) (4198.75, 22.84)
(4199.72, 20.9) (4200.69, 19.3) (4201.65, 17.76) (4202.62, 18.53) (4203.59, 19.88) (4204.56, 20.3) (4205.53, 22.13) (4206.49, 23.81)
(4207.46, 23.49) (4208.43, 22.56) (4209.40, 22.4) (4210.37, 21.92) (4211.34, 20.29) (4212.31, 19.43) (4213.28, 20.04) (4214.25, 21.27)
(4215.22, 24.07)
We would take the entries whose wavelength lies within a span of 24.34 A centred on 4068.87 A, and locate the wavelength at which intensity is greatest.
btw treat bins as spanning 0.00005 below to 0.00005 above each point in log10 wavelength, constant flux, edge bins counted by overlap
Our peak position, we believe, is 4069.31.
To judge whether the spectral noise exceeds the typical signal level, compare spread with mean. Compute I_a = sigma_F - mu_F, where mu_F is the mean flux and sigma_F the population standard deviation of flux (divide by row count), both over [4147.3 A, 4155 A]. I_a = -17.7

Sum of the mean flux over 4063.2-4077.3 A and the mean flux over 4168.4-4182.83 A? 43.8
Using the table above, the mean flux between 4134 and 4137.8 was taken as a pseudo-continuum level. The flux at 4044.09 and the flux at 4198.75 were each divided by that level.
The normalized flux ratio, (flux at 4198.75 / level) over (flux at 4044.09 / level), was 0.99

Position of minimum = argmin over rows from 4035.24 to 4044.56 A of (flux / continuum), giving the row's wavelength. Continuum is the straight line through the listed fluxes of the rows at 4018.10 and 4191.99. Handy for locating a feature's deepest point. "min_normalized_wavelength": 4042.22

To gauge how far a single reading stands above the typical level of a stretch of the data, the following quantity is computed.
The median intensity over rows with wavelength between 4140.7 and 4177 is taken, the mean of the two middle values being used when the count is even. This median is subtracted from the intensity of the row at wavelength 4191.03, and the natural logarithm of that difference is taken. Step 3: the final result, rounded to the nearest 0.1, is 1.0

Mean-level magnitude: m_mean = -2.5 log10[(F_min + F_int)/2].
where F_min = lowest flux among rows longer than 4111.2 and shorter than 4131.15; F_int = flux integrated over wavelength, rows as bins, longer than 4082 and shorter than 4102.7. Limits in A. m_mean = -5.84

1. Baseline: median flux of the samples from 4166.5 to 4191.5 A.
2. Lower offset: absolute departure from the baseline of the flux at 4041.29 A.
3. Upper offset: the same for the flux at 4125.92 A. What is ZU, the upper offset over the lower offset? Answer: 3.9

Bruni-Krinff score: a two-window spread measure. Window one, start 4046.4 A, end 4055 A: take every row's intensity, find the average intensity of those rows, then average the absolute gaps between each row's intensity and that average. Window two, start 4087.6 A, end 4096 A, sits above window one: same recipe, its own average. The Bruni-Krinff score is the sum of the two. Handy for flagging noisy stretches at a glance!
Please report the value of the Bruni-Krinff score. 3.3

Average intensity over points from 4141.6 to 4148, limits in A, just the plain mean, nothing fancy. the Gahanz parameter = 18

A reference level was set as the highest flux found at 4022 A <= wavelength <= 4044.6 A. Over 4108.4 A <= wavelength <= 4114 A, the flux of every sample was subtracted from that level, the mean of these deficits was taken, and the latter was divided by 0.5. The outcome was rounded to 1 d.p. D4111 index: 16.9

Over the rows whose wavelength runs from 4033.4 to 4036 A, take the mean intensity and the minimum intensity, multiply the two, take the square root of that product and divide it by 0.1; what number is 193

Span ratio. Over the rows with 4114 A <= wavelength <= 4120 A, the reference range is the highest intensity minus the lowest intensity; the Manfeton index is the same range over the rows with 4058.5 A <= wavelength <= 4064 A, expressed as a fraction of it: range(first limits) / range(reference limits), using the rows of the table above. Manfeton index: 0.72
